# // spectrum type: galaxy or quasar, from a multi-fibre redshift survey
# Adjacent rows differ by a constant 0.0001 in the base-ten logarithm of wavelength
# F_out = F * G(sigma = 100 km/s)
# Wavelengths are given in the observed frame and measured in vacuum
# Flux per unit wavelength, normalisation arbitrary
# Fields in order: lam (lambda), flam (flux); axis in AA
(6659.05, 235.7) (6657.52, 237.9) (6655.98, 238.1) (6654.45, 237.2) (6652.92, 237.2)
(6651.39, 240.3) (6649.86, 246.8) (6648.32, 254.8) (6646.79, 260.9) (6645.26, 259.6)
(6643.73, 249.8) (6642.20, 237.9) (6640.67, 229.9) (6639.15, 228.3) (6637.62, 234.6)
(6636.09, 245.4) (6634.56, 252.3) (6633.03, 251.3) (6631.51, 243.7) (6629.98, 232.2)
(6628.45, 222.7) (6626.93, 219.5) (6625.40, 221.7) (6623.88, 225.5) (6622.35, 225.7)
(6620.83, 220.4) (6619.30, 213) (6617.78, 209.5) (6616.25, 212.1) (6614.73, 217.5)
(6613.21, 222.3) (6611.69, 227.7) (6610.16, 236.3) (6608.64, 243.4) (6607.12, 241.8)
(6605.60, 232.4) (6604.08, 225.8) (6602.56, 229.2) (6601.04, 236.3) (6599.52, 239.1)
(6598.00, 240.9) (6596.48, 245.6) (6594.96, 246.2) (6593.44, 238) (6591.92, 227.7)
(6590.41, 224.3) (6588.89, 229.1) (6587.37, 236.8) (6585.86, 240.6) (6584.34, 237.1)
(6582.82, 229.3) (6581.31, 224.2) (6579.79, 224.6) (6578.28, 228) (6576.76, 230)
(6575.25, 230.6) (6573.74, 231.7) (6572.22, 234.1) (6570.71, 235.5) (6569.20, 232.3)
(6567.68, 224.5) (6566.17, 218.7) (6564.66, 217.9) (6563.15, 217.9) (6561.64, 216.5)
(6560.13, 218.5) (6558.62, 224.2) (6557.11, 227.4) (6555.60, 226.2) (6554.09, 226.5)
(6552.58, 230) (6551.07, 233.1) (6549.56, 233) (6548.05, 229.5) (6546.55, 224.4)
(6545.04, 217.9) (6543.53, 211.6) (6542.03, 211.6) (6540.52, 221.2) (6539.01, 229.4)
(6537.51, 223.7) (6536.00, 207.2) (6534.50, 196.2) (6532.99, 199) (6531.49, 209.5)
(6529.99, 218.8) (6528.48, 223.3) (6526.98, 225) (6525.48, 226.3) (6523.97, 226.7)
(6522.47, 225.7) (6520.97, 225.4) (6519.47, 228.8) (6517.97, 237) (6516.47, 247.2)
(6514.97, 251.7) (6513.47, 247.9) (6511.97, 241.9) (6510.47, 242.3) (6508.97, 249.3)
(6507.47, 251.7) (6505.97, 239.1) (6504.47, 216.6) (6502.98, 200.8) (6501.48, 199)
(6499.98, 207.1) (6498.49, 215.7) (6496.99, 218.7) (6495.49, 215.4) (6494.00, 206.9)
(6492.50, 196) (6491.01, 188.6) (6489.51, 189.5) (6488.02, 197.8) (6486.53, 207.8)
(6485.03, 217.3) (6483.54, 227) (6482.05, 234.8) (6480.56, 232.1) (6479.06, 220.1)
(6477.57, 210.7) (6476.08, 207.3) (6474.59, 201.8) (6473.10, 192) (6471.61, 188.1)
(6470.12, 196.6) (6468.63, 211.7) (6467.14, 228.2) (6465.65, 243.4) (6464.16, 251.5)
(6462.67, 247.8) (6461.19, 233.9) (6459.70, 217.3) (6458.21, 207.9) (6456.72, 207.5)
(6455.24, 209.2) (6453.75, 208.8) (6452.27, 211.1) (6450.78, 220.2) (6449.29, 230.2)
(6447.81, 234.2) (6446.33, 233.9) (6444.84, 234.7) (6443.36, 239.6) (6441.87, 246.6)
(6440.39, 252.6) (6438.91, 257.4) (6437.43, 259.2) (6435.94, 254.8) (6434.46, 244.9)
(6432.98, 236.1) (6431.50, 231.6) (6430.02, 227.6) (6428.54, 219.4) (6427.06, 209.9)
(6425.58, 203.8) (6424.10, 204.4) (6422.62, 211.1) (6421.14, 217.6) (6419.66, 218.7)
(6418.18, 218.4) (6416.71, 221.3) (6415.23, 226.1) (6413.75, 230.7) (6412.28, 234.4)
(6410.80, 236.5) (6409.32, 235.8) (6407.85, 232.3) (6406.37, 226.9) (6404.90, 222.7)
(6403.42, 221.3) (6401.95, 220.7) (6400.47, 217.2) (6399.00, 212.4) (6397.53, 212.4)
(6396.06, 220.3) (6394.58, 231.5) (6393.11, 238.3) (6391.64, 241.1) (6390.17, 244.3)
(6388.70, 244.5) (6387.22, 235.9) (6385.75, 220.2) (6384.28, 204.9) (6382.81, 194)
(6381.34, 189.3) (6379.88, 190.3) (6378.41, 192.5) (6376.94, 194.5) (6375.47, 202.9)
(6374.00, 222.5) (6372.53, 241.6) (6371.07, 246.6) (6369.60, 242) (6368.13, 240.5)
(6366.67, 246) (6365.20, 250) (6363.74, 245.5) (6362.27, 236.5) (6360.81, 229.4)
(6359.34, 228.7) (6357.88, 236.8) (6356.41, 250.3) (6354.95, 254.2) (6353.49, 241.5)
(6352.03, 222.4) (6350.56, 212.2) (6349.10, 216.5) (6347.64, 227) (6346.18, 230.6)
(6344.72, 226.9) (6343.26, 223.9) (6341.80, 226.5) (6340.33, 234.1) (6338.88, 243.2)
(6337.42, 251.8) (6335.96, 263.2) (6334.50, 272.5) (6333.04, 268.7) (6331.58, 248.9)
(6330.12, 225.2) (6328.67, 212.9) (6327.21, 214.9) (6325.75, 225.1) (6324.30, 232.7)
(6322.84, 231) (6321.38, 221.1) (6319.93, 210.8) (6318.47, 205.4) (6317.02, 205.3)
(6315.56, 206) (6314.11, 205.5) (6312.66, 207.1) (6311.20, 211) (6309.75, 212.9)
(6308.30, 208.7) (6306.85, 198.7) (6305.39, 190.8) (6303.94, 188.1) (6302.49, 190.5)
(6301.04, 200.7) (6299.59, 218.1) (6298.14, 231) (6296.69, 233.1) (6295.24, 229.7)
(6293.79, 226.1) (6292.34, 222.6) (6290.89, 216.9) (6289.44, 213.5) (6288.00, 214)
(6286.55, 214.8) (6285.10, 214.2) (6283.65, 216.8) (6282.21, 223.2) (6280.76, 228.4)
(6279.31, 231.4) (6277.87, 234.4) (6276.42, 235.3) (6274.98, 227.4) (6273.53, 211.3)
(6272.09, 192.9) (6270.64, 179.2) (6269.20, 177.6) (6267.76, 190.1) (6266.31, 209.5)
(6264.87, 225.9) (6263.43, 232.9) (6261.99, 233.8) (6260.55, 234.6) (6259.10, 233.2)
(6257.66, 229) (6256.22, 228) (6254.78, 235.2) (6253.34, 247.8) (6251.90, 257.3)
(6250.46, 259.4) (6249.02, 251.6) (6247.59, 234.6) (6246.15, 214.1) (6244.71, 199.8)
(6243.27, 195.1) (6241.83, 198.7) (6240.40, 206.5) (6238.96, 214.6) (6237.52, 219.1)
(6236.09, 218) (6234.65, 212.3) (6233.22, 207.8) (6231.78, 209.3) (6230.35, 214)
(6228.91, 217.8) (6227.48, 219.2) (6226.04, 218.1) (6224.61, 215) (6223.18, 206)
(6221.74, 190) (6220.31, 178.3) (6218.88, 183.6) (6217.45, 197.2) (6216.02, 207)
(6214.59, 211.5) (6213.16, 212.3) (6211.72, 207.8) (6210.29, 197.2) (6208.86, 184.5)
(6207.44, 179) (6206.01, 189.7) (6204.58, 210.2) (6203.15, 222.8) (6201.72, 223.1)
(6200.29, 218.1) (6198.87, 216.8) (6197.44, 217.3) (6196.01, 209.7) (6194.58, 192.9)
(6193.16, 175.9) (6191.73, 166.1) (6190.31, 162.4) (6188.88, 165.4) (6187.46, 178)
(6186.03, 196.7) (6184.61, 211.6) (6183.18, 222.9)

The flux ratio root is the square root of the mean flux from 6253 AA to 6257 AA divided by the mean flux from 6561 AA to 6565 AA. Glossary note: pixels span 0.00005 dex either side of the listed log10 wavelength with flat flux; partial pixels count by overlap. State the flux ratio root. 1.04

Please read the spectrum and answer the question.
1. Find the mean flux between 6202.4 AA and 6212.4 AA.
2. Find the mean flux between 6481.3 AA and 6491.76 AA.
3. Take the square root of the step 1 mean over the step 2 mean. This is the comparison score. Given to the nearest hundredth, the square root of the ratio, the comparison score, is 0.98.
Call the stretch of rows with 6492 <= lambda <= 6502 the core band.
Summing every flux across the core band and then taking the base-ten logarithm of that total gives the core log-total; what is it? 3.16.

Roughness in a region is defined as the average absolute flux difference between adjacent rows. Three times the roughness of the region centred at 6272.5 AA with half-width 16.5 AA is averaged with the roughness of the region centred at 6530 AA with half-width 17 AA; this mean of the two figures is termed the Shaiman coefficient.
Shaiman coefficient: 12.7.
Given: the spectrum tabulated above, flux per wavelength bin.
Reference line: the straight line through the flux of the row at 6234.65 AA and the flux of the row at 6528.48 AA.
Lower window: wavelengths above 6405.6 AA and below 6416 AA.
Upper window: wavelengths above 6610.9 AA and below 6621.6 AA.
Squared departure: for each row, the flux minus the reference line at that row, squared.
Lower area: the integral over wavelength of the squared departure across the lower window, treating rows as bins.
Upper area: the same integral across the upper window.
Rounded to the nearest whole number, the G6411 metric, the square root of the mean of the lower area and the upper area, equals 40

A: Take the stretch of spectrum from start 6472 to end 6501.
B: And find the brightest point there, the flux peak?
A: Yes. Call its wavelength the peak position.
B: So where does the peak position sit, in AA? 6482.05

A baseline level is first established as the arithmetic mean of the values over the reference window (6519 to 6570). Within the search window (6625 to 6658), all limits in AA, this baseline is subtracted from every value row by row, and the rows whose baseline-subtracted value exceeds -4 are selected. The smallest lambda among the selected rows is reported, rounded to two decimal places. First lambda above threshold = 6625.40 AA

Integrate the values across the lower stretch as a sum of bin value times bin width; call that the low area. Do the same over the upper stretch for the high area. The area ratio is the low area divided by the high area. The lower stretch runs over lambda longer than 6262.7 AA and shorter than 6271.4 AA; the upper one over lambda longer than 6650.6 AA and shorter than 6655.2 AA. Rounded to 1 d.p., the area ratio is 1.6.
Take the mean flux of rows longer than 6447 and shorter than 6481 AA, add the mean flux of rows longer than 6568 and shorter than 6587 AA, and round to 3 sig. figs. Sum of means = 449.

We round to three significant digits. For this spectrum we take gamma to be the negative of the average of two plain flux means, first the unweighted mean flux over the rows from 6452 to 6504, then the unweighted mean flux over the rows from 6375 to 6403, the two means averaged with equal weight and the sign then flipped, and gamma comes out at -215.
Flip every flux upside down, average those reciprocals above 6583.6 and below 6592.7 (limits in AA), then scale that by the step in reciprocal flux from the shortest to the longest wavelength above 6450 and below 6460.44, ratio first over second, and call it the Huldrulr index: 71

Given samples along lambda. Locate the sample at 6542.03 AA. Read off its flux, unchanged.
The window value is 211.6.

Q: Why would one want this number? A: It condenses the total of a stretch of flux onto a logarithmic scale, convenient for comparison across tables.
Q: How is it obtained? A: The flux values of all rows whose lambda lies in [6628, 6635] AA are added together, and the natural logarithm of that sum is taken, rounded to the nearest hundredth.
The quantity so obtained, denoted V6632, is 7.09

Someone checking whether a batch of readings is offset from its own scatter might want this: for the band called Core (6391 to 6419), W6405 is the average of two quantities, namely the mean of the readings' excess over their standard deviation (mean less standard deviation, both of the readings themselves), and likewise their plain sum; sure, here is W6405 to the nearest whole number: 2259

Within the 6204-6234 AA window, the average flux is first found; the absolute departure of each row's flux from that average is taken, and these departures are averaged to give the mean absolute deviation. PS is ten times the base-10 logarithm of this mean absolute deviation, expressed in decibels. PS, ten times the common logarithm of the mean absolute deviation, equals 10.6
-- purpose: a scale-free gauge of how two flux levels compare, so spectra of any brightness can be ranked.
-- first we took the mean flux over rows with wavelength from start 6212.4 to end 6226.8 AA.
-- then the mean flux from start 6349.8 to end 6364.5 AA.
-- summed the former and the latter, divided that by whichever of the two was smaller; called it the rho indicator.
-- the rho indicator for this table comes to 2.17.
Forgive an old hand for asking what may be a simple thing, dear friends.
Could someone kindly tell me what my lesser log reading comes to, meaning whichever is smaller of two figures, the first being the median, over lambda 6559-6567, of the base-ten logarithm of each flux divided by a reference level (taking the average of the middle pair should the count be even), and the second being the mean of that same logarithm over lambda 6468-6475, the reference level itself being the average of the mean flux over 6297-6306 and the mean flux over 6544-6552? -0.04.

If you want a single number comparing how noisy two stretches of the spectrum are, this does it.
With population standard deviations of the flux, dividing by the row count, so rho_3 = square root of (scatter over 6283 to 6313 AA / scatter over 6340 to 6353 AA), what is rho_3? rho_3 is 1.4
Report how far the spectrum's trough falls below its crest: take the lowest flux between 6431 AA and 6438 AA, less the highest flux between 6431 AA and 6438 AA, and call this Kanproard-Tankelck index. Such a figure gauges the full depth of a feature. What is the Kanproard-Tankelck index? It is -28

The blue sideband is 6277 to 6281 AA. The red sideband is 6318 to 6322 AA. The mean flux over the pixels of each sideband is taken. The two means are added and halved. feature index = 222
